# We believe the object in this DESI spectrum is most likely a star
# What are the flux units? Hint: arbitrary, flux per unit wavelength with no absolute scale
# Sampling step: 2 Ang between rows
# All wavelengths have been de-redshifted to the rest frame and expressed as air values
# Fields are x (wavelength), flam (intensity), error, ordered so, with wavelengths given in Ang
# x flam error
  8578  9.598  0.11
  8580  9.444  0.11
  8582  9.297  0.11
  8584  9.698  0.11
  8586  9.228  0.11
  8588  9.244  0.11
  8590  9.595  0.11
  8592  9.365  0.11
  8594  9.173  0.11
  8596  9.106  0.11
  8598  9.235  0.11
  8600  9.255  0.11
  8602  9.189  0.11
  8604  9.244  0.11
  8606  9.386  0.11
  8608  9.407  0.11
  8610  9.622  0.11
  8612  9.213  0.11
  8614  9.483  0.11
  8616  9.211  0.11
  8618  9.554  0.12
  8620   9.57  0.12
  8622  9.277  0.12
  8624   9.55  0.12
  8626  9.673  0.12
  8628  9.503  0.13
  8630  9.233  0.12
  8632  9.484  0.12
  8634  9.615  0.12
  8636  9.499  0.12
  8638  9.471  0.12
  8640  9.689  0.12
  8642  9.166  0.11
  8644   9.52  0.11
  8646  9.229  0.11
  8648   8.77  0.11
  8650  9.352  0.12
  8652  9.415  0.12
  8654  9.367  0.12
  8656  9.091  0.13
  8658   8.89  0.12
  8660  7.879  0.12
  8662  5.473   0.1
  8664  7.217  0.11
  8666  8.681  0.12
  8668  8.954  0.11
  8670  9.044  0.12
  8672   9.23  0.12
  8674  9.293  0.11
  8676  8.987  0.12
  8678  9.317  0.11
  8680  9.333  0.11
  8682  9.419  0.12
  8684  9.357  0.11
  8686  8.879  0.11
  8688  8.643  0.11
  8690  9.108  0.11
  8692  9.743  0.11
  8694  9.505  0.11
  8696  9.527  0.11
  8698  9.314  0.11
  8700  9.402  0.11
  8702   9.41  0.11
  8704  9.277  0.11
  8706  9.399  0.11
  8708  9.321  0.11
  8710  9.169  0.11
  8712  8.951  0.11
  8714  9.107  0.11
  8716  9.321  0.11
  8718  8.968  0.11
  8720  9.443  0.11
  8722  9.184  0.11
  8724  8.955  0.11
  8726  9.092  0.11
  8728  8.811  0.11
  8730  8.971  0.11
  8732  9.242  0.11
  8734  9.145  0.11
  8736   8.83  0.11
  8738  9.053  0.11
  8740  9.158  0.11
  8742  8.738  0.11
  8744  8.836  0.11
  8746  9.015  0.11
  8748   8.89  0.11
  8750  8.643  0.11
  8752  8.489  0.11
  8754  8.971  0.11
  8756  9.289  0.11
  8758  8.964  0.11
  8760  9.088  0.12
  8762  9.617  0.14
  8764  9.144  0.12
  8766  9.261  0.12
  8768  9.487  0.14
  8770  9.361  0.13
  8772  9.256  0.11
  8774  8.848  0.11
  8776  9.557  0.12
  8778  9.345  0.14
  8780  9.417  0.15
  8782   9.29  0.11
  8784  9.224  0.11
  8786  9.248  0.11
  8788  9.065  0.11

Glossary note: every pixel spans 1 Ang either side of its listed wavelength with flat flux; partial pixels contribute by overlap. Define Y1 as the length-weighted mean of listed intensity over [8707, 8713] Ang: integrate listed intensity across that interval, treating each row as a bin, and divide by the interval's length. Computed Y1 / 9.15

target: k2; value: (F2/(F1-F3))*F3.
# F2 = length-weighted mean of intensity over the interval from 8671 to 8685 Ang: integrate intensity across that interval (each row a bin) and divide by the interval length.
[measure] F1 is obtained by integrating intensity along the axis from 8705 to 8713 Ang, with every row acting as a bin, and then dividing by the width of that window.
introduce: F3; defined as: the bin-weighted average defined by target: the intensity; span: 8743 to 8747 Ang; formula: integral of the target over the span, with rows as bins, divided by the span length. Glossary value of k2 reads 291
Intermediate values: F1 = 9.21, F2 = 9.28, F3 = 8.93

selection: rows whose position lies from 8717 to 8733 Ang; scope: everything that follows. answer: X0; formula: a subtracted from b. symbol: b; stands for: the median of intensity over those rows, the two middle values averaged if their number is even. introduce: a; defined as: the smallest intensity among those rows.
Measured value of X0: 0.22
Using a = 8.811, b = 9.03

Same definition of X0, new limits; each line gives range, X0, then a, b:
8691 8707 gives 0.13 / 9.277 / 9.41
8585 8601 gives 0.13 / 9.106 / 9.24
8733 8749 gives 0.21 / 8.738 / 8.95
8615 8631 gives 0.32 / 9.211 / 9.53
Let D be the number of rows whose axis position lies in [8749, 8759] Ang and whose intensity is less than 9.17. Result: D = 4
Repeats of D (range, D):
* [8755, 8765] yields 3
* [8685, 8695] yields 3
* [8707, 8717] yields 3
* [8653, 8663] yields 4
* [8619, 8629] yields 0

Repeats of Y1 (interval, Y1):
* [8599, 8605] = 9.23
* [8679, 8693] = 9.21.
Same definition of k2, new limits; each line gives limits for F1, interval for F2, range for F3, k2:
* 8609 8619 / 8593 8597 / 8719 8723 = 826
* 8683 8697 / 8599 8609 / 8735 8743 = 271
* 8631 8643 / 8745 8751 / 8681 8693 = 275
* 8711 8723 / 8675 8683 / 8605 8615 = -336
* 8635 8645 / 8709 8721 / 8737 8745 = 157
